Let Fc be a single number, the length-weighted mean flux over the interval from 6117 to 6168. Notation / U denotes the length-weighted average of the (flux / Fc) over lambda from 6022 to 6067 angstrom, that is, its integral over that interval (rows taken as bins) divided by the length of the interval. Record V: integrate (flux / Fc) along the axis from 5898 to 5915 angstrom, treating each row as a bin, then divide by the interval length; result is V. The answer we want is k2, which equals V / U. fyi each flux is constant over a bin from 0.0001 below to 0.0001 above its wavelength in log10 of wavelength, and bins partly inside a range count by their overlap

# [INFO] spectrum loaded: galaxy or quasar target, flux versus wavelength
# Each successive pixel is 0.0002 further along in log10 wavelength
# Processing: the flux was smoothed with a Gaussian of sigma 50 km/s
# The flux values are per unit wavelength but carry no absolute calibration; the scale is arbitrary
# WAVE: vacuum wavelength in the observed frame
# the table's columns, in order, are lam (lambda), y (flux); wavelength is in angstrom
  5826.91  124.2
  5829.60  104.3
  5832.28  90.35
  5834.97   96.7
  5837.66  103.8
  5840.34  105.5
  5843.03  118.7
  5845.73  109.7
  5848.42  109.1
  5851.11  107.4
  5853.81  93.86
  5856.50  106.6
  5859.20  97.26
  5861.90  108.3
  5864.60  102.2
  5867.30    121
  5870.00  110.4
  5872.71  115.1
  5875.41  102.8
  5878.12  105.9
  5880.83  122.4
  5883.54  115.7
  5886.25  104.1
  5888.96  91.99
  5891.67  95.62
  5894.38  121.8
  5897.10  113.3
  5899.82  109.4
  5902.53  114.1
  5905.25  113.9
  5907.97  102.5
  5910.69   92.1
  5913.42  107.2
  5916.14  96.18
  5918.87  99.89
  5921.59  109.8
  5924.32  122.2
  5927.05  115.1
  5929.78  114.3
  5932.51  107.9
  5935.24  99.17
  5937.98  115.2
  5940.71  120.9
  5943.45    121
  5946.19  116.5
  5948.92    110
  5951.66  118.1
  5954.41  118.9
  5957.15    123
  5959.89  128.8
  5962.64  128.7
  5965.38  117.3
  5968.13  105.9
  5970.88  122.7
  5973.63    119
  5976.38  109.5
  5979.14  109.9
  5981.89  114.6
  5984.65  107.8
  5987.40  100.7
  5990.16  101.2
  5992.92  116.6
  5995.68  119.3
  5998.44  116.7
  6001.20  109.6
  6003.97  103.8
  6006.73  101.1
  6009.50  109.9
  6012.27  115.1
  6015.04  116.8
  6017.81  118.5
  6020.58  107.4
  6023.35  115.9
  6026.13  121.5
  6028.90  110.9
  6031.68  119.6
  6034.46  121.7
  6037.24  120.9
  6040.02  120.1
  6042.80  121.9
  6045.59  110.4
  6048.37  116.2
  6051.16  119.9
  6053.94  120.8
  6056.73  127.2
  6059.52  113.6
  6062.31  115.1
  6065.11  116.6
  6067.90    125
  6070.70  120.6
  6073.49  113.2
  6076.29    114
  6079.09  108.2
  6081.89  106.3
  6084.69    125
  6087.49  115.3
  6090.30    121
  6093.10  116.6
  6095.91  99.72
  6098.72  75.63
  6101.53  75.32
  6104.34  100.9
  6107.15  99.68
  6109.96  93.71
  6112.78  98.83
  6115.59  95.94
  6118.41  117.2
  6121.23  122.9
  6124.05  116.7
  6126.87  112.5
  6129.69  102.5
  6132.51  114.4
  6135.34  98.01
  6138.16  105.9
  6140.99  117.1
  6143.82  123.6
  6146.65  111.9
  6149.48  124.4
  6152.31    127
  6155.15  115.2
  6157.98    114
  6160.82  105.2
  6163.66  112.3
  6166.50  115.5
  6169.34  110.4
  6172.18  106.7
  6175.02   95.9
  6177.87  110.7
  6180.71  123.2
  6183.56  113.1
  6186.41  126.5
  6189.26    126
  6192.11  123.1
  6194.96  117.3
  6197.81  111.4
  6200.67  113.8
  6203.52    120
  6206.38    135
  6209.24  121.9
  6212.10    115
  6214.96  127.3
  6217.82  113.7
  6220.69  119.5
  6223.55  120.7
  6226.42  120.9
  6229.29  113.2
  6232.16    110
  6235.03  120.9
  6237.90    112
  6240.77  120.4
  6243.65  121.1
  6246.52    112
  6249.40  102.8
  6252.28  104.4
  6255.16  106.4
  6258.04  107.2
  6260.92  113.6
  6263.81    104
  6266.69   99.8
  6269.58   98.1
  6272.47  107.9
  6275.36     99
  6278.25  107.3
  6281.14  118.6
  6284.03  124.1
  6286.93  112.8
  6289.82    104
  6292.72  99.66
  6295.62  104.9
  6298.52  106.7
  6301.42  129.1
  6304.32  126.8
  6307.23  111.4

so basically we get 0.90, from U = 1.04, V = 0.93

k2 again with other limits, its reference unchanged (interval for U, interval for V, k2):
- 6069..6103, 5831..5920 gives 0.99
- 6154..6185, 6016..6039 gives 1.05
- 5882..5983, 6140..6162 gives 1.05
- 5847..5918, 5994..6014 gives 1.04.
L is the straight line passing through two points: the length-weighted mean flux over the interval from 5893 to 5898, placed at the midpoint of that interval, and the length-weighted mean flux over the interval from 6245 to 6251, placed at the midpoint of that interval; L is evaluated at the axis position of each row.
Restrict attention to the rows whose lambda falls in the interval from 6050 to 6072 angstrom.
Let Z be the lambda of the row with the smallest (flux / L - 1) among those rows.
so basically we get 6059.52 angstrom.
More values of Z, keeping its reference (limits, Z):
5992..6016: 6006.73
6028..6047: 6045.59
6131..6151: 6135.34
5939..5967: 5948.92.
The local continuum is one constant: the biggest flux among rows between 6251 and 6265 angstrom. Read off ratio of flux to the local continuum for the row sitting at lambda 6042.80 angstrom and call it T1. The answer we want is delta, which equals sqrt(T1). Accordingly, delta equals 1.04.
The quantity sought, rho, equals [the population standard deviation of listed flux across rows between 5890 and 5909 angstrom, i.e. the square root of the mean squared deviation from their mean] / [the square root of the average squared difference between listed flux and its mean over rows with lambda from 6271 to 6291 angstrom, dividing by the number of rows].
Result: 1.00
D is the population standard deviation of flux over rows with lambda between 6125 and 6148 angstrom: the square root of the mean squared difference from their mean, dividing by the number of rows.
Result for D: 7.7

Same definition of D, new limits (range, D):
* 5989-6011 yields 6.8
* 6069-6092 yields 6.0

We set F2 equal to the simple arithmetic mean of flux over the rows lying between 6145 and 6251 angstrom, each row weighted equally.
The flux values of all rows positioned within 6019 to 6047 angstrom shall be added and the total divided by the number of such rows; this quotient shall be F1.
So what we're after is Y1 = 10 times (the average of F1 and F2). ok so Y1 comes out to 1168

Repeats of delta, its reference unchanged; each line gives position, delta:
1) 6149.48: 1.05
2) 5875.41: 0.95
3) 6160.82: 0.96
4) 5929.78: 1.00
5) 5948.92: 0.98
